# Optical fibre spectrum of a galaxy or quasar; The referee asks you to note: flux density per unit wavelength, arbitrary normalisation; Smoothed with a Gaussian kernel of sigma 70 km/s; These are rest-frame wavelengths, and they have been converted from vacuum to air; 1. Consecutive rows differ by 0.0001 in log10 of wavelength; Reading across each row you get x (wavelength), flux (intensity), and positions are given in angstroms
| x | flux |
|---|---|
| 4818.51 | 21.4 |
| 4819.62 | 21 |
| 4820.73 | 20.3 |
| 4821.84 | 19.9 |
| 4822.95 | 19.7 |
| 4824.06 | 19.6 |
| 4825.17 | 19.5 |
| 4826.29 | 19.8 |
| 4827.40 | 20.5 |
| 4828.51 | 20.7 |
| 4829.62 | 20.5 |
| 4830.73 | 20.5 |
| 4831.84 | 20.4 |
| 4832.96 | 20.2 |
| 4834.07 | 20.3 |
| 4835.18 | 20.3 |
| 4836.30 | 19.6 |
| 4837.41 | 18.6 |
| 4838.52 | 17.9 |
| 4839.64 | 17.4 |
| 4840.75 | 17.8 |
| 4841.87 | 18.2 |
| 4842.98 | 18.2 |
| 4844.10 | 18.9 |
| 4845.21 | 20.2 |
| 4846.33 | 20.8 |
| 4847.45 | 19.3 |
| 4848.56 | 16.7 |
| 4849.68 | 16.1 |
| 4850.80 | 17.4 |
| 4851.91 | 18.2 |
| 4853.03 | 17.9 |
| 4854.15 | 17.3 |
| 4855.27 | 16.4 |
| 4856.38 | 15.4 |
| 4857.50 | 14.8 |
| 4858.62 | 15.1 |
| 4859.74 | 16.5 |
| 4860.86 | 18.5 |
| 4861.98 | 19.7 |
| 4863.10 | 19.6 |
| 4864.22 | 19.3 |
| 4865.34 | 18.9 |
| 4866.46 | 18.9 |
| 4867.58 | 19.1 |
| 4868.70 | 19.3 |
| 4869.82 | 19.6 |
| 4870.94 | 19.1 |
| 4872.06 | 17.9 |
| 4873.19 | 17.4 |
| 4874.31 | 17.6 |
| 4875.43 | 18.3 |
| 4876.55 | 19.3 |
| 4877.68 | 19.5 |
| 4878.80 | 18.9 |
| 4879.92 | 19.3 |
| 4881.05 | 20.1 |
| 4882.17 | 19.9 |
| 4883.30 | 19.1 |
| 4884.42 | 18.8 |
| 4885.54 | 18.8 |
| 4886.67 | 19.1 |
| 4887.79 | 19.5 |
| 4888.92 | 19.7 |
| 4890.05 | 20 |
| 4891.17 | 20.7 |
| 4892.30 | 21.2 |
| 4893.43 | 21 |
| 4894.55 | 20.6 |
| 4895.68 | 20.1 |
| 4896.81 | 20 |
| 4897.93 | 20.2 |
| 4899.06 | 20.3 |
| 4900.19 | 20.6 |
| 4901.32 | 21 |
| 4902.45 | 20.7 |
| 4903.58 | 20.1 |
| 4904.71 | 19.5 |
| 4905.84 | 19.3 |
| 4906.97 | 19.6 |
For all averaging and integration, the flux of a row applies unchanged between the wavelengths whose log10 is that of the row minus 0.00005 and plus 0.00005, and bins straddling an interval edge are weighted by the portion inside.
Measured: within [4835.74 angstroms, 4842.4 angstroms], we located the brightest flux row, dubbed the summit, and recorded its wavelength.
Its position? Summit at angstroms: 4836.30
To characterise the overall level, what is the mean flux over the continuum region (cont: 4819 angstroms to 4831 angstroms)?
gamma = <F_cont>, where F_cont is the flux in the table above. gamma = 20.2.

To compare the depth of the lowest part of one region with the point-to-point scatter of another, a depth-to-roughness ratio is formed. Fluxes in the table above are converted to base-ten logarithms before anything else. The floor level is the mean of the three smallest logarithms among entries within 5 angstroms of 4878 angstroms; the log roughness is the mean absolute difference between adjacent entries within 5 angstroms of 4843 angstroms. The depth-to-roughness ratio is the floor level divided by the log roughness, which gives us 82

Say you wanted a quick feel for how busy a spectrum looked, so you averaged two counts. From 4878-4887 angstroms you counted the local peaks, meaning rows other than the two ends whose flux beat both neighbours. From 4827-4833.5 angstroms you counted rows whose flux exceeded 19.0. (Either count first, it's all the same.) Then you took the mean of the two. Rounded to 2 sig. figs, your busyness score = 3.5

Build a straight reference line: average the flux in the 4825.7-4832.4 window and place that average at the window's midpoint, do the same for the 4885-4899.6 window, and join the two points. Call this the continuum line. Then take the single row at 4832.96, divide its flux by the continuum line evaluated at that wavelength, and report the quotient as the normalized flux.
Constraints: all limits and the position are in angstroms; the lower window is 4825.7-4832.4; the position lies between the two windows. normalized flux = 0.99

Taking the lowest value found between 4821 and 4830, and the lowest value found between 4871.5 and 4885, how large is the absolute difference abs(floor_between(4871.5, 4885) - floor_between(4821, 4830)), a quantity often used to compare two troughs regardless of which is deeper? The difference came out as 2.1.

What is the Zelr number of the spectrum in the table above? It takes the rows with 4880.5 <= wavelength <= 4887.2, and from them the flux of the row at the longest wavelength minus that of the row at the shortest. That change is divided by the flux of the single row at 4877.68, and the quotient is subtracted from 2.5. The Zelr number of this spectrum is 2.55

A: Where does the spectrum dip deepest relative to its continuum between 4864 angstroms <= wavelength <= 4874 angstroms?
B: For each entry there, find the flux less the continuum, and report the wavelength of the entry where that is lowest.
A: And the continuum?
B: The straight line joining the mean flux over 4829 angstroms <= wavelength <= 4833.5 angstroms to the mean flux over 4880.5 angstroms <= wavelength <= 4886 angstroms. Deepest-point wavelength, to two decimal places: 4873.19 angstroms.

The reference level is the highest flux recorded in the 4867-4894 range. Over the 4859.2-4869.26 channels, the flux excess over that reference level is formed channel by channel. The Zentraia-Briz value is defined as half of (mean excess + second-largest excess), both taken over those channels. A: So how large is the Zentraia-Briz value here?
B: -2.0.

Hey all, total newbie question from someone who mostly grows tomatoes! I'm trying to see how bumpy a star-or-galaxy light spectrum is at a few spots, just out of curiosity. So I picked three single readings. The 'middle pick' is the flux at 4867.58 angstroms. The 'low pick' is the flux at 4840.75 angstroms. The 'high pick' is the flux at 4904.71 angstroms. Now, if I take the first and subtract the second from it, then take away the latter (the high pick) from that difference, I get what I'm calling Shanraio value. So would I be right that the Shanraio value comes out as -18.2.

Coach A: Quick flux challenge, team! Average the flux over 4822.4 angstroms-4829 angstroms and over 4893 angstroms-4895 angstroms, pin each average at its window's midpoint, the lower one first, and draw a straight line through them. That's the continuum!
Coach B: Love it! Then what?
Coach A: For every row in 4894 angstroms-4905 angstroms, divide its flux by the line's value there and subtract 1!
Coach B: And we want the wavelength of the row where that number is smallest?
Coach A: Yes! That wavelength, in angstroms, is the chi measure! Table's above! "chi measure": 4904.71 angstroms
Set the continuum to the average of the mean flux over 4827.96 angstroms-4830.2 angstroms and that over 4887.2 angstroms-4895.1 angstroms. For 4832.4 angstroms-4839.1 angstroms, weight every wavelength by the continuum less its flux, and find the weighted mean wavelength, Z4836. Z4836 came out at 4837.3 angstroms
